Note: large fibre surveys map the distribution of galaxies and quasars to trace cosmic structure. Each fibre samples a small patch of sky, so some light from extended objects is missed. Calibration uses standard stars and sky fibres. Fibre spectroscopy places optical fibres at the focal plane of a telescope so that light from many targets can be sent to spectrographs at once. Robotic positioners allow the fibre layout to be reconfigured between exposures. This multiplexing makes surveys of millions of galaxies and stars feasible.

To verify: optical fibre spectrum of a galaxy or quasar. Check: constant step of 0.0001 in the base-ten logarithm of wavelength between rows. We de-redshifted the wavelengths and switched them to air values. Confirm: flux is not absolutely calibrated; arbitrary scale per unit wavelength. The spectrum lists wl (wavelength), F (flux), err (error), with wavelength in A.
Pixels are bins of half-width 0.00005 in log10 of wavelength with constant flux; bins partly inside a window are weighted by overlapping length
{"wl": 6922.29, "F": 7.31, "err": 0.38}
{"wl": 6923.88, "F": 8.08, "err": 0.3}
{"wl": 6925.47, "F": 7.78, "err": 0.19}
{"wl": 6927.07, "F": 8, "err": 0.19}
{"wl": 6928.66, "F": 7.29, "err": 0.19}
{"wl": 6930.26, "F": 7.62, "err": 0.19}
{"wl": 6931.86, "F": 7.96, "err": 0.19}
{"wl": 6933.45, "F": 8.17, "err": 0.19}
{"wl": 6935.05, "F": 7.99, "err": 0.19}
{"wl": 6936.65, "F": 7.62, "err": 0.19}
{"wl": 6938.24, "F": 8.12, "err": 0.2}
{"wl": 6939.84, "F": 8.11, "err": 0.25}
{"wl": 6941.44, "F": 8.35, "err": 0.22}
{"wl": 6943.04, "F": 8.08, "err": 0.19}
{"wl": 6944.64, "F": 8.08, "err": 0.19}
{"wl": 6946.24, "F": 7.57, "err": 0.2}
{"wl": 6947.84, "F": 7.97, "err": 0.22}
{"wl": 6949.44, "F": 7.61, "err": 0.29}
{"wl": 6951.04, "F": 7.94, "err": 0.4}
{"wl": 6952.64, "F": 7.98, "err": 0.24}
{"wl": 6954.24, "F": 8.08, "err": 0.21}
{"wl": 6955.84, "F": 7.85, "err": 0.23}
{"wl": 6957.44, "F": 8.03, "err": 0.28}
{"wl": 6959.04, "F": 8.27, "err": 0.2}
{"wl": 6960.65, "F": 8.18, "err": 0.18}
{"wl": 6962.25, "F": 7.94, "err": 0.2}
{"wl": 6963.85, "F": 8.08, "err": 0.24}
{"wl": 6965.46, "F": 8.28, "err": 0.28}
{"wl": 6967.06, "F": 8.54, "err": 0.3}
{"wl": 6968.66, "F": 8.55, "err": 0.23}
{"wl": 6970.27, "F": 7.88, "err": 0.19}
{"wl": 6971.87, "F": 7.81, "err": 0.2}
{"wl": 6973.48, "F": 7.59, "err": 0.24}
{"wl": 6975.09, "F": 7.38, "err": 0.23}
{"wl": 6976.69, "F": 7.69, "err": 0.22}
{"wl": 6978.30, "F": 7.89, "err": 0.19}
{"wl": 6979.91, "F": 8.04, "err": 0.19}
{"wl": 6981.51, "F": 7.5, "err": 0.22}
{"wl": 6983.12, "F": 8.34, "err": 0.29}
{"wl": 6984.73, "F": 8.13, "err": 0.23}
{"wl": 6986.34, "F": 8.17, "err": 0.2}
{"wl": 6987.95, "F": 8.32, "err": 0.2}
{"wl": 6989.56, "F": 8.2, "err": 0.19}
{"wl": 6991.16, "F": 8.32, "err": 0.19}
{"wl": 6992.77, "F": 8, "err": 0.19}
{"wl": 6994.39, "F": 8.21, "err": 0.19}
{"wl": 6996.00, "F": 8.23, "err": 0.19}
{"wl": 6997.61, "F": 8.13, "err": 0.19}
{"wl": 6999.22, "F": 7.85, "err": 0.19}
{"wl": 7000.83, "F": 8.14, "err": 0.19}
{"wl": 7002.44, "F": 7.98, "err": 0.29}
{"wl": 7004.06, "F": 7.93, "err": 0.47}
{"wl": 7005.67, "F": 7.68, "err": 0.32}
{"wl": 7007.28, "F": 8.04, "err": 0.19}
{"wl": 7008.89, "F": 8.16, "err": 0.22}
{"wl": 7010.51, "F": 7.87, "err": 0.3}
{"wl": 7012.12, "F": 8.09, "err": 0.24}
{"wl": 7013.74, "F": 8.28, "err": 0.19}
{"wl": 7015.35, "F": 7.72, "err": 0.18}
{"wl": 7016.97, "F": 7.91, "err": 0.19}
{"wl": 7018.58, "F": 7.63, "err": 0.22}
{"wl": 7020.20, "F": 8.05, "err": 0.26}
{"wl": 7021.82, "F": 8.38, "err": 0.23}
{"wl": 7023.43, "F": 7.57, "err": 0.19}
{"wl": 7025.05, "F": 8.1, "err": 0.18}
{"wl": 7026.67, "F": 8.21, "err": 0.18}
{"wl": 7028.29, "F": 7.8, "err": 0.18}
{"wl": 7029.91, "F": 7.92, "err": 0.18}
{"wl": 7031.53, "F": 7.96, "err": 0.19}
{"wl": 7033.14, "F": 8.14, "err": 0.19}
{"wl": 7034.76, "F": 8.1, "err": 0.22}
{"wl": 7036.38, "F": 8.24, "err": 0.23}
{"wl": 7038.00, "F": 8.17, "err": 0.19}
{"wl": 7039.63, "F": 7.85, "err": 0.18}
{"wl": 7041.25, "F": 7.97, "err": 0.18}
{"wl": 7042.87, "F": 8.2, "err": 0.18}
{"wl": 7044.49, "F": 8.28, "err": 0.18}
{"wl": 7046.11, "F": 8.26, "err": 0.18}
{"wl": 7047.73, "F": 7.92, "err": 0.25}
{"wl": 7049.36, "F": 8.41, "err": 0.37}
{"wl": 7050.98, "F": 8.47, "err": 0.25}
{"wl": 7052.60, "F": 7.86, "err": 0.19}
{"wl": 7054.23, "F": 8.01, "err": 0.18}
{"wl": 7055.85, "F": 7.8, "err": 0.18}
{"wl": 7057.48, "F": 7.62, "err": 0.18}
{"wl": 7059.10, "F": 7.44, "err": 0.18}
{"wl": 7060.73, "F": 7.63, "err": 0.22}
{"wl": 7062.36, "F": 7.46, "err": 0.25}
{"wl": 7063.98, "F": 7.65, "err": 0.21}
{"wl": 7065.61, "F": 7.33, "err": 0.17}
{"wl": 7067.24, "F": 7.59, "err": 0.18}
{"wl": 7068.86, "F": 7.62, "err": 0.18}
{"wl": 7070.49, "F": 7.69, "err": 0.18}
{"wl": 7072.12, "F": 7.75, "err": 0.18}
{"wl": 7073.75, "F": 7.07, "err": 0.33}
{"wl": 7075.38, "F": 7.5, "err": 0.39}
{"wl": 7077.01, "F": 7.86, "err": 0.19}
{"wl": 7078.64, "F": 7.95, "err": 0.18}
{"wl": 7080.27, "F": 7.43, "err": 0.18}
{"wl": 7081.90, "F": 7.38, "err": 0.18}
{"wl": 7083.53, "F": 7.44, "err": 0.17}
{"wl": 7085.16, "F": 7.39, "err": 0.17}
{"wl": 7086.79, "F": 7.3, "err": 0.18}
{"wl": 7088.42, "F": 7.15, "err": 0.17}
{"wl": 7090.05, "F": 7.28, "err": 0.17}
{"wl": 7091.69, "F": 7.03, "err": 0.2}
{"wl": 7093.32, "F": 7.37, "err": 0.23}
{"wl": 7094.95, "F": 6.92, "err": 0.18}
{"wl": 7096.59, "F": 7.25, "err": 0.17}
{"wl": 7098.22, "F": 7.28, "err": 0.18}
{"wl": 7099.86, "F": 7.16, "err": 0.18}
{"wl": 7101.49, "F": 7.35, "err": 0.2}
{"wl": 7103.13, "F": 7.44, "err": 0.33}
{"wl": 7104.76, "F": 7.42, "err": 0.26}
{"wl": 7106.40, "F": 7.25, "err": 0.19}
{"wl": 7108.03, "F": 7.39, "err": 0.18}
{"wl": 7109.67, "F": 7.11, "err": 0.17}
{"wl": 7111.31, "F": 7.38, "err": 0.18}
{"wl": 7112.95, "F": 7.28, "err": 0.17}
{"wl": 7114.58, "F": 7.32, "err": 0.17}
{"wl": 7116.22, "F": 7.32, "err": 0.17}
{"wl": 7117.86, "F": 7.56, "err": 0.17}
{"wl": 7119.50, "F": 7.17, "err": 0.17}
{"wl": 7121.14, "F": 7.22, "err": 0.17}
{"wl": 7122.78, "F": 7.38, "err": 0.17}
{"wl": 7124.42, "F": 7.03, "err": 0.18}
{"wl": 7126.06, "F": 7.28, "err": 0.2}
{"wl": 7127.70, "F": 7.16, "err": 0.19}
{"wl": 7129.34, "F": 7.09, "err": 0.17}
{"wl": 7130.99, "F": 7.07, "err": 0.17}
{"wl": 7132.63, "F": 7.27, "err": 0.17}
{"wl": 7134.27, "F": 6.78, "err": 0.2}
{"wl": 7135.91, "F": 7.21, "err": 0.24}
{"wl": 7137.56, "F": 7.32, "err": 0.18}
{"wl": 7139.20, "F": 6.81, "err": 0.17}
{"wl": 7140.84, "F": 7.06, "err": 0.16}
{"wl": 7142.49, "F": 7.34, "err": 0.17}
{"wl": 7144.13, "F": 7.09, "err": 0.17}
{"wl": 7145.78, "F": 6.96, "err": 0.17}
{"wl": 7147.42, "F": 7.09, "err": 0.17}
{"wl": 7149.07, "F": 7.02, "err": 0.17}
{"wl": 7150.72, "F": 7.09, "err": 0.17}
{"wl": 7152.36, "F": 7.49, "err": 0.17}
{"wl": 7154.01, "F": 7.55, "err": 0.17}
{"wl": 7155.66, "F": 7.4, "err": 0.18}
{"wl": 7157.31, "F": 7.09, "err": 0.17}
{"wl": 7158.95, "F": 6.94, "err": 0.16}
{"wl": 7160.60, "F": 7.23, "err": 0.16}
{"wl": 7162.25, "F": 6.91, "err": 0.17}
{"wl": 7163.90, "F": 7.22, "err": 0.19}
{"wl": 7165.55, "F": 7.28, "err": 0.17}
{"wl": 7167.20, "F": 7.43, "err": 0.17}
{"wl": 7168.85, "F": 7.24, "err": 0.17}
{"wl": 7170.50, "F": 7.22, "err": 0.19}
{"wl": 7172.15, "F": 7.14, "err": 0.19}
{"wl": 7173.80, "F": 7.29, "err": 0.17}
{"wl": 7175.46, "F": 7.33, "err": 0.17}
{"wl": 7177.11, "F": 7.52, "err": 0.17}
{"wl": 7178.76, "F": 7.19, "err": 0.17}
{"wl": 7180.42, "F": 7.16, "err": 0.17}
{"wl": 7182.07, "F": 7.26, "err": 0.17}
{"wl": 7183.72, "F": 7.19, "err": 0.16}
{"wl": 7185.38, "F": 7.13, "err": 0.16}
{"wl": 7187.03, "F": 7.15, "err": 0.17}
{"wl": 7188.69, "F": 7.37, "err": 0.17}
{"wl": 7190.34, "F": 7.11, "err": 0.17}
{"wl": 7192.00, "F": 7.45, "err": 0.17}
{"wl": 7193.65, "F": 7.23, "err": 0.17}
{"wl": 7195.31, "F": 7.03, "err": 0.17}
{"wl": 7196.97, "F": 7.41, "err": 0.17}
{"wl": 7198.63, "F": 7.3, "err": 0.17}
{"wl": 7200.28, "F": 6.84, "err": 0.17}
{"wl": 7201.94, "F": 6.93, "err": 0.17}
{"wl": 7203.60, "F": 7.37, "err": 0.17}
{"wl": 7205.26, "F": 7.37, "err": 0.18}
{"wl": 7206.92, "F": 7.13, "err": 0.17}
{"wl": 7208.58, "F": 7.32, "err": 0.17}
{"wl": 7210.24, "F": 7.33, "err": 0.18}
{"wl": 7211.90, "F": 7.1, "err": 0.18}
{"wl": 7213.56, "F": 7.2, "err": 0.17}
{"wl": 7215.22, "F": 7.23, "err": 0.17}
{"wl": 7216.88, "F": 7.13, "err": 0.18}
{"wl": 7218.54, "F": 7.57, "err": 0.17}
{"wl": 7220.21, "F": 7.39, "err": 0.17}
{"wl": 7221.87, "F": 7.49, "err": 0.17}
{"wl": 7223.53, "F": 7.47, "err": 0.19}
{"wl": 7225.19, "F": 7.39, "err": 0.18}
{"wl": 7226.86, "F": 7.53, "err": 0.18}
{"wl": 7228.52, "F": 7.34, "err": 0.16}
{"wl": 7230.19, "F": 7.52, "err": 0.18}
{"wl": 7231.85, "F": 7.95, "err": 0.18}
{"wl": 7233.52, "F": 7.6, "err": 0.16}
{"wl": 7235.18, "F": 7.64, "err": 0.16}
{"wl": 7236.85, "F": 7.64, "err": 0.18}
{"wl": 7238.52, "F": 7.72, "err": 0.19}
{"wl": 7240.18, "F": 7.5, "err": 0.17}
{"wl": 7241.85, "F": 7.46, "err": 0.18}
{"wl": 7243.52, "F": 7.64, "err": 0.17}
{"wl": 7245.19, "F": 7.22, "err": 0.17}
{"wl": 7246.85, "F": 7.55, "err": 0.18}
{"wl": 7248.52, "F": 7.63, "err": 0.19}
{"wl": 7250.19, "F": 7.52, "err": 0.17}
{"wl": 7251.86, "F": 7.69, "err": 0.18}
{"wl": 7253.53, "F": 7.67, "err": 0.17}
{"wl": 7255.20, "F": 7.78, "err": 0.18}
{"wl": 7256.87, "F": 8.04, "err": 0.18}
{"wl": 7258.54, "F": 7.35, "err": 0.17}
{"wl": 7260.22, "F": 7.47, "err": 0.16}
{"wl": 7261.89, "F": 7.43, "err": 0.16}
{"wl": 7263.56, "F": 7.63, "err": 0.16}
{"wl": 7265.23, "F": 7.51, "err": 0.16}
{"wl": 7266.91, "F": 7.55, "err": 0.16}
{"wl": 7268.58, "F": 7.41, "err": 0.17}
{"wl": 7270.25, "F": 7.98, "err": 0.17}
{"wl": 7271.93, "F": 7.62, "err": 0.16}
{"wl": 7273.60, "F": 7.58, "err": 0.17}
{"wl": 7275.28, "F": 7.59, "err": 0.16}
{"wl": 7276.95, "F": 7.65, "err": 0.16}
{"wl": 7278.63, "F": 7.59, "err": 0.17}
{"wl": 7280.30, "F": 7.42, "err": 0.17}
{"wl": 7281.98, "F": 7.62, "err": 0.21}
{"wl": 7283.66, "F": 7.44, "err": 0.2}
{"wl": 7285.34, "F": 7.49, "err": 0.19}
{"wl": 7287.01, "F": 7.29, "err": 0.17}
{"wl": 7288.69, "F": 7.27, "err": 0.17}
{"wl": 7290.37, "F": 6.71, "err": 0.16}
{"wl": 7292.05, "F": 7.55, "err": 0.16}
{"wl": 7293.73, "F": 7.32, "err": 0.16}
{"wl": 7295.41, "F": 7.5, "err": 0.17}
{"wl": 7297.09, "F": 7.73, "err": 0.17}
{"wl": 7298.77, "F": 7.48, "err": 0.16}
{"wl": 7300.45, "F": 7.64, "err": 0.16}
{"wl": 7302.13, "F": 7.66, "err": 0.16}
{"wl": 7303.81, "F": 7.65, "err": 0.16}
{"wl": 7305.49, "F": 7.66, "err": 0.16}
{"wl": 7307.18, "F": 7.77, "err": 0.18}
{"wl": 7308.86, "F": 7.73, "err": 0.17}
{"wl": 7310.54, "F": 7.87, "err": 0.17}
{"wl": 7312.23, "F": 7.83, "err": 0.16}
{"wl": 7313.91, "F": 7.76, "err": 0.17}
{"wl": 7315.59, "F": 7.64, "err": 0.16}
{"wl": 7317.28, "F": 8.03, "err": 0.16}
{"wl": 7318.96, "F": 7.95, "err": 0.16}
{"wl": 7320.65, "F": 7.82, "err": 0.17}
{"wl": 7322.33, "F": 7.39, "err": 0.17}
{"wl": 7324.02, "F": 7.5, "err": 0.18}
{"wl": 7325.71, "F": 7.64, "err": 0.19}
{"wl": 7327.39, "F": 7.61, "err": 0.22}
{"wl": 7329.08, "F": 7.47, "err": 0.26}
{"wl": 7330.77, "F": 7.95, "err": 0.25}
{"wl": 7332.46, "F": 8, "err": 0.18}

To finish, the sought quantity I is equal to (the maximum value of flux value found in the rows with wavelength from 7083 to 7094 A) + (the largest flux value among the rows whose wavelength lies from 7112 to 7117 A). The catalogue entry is 14.8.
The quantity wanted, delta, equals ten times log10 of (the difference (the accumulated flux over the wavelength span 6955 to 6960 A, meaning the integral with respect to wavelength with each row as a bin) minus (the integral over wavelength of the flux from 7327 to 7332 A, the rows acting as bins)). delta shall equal 2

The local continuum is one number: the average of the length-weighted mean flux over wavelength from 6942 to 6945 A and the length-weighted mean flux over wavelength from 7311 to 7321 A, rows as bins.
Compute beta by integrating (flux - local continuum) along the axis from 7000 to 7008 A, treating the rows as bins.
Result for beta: -0.1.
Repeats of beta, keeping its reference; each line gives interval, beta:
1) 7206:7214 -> -6.0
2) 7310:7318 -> -1.2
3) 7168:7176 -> -5.8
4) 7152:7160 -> -5.5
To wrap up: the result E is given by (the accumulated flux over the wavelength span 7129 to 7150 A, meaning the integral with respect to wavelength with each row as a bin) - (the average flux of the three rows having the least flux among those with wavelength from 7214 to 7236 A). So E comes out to 142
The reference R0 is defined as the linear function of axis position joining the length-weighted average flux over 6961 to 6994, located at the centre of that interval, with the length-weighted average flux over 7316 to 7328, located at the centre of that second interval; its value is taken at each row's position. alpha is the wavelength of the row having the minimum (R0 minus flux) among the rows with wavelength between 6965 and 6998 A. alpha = 6968.66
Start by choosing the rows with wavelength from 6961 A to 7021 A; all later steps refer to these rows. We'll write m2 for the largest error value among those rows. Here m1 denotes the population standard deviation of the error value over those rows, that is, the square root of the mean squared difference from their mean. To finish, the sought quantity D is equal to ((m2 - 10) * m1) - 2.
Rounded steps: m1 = 0.06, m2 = 0.47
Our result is -2.5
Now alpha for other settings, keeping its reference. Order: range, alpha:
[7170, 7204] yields 7177.11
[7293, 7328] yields 7317.28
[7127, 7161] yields 7154.01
